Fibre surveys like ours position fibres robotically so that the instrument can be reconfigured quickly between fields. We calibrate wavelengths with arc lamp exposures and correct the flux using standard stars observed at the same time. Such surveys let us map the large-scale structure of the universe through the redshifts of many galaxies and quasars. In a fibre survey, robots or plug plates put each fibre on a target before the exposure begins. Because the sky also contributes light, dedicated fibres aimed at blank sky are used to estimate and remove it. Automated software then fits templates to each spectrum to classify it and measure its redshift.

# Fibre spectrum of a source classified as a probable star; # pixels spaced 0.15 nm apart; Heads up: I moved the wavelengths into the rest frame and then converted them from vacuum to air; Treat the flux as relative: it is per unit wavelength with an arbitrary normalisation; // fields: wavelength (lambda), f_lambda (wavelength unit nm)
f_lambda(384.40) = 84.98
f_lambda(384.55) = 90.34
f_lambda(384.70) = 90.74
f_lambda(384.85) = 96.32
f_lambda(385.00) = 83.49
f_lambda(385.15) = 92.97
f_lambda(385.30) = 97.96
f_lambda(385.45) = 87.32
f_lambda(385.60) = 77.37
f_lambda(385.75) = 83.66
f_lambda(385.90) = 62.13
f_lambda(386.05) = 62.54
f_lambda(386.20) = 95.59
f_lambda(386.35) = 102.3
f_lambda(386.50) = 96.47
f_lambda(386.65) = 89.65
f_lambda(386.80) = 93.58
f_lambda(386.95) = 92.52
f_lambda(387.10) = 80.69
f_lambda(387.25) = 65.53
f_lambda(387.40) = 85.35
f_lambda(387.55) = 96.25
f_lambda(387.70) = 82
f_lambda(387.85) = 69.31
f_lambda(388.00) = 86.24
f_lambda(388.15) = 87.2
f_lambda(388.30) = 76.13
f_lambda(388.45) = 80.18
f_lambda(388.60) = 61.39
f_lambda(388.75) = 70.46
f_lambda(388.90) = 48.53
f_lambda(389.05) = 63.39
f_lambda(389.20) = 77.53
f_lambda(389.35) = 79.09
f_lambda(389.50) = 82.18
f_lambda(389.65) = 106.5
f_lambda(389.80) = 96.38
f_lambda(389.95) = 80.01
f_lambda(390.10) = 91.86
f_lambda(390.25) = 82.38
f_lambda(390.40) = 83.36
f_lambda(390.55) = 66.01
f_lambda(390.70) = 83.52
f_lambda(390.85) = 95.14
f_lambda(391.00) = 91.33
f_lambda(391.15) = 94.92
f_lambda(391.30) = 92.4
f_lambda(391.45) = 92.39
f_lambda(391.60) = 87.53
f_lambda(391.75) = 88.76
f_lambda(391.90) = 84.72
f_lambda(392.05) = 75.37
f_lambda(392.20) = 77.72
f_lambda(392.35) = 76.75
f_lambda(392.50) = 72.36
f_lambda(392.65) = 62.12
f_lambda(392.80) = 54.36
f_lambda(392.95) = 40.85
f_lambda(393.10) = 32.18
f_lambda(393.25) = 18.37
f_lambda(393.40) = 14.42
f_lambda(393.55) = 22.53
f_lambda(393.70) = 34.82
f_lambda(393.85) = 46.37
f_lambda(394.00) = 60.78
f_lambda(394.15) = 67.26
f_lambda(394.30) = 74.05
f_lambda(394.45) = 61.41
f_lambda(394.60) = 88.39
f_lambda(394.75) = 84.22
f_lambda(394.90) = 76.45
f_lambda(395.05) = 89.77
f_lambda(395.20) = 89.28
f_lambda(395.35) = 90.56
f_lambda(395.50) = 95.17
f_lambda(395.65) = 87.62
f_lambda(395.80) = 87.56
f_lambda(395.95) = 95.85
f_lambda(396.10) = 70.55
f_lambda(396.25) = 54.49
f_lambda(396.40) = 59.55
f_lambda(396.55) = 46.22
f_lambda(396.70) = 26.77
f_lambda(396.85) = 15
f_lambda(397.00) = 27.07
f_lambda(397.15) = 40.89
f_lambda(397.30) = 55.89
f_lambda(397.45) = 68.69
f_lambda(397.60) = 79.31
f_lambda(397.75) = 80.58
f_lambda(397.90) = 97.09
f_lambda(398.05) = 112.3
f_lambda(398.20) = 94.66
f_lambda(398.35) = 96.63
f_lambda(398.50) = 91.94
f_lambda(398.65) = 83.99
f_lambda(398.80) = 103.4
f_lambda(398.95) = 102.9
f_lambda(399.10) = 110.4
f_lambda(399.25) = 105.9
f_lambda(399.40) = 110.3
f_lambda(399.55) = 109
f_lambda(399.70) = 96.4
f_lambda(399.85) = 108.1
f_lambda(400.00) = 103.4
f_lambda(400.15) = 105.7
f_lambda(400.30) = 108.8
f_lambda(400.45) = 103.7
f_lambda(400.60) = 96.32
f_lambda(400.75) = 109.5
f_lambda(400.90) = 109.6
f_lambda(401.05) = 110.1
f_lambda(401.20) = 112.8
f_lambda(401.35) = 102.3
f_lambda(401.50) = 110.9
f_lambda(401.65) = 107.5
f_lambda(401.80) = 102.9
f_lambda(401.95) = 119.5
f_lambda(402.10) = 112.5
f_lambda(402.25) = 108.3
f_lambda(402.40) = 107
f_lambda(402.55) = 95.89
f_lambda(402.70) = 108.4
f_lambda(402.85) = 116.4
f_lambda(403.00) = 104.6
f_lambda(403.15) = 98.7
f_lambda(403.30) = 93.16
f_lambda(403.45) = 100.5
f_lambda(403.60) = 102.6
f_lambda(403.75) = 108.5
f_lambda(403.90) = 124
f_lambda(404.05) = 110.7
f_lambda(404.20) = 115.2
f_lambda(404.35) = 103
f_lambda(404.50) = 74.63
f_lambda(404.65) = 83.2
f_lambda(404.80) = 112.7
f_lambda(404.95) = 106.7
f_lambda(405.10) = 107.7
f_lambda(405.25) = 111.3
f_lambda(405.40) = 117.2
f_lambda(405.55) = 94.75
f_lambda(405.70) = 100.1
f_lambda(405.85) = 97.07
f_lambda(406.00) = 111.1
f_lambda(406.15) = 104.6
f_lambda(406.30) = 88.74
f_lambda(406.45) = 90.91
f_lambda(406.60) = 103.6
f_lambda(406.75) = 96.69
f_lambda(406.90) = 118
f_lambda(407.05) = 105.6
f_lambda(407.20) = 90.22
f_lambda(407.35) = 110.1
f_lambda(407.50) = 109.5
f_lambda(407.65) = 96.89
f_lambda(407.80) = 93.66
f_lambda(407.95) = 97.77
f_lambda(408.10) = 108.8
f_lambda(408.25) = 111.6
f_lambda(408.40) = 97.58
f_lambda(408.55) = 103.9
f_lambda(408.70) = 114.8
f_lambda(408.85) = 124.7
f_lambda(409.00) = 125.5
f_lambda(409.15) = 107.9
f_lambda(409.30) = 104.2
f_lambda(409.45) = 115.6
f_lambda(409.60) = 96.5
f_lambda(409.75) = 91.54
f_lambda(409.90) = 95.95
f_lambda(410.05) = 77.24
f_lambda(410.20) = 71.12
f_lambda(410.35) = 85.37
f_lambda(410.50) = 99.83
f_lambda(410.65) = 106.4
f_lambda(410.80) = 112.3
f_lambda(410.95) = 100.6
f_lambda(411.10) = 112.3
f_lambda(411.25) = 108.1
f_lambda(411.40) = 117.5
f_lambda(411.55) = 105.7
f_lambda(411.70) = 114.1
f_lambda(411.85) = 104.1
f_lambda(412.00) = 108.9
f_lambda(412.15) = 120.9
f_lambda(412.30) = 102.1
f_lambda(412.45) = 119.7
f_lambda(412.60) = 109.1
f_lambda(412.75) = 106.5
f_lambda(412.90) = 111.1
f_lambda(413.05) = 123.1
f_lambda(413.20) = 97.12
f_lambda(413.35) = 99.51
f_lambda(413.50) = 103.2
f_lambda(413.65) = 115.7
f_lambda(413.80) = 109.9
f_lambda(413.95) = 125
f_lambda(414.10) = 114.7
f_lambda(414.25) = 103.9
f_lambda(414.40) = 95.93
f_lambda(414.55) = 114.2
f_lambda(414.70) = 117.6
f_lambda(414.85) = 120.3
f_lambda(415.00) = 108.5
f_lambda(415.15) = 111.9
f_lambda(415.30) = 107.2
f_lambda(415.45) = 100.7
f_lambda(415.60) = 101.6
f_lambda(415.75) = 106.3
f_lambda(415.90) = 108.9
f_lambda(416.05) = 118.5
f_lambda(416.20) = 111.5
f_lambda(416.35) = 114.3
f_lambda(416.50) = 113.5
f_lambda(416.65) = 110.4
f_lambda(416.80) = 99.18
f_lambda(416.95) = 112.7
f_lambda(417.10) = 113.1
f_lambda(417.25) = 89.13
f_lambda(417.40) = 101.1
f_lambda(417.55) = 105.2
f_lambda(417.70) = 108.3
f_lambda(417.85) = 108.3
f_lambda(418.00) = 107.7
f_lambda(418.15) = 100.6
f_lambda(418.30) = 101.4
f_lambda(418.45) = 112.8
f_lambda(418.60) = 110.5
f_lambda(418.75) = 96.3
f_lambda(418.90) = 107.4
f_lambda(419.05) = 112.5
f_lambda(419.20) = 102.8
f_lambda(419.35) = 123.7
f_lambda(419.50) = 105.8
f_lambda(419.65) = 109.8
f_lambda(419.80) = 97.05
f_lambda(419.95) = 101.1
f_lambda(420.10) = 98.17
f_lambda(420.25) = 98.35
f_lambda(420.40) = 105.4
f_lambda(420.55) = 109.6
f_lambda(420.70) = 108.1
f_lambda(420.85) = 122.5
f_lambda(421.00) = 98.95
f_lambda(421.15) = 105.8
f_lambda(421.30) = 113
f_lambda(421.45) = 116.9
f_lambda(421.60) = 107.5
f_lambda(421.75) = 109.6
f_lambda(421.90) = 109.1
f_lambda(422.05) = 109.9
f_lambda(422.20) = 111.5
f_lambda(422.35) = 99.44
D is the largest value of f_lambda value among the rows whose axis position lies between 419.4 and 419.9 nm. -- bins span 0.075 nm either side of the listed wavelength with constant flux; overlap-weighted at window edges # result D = 109.8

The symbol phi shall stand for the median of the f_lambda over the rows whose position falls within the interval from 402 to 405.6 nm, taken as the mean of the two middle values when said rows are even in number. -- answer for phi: 107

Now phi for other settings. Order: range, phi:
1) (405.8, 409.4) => 104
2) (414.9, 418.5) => 108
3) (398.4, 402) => 107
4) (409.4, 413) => 106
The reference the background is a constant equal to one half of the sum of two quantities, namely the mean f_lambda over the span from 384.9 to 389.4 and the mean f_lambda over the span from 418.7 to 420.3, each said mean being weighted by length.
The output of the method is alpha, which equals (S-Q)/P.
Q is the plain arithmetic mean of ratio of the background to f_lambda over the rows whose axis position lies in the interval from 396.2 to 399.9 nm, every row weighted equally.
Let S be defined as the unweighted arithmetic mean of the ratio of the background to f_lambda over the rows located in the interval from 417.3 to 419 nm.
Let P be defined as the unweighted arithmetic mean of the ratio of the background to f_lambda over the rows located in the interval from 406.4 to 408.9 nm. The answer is -0.75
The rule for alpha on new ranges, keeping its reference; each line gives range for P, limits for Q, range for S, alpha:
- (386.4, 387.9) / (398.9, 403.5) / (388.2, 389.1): 0.50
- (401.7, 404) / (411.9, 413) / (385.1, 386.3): 0.37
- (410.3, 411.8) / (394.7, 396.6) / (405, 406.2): -0.40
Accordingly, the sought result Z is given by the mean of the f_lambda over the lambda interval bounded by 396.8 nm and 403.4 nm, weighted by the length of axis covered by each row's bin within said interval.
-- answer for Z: 97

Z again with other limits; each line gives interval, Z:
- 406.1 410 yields 104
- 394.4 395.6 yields 85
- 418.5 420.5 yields 105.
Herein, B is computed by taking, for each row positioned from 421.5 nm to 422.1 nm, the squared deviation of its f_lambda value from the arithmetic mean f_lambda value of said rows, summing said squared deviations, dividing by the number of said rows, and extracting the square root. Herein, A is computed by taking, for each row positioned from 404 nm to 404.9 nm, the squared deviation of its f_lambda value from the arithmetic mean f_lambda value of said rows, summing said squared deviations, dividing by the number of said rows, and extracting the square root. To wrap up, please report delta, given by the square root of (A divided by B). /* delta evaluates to 4.1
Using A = 16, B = 1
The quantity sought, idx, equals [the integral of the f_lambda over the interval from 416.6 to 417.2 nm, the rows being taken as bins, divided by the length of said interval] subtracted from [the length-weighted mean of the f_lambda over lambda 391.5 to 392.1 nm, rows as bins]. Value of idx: -23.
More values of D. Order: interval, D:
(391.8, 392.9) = 84.72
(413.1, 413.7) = 115.7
